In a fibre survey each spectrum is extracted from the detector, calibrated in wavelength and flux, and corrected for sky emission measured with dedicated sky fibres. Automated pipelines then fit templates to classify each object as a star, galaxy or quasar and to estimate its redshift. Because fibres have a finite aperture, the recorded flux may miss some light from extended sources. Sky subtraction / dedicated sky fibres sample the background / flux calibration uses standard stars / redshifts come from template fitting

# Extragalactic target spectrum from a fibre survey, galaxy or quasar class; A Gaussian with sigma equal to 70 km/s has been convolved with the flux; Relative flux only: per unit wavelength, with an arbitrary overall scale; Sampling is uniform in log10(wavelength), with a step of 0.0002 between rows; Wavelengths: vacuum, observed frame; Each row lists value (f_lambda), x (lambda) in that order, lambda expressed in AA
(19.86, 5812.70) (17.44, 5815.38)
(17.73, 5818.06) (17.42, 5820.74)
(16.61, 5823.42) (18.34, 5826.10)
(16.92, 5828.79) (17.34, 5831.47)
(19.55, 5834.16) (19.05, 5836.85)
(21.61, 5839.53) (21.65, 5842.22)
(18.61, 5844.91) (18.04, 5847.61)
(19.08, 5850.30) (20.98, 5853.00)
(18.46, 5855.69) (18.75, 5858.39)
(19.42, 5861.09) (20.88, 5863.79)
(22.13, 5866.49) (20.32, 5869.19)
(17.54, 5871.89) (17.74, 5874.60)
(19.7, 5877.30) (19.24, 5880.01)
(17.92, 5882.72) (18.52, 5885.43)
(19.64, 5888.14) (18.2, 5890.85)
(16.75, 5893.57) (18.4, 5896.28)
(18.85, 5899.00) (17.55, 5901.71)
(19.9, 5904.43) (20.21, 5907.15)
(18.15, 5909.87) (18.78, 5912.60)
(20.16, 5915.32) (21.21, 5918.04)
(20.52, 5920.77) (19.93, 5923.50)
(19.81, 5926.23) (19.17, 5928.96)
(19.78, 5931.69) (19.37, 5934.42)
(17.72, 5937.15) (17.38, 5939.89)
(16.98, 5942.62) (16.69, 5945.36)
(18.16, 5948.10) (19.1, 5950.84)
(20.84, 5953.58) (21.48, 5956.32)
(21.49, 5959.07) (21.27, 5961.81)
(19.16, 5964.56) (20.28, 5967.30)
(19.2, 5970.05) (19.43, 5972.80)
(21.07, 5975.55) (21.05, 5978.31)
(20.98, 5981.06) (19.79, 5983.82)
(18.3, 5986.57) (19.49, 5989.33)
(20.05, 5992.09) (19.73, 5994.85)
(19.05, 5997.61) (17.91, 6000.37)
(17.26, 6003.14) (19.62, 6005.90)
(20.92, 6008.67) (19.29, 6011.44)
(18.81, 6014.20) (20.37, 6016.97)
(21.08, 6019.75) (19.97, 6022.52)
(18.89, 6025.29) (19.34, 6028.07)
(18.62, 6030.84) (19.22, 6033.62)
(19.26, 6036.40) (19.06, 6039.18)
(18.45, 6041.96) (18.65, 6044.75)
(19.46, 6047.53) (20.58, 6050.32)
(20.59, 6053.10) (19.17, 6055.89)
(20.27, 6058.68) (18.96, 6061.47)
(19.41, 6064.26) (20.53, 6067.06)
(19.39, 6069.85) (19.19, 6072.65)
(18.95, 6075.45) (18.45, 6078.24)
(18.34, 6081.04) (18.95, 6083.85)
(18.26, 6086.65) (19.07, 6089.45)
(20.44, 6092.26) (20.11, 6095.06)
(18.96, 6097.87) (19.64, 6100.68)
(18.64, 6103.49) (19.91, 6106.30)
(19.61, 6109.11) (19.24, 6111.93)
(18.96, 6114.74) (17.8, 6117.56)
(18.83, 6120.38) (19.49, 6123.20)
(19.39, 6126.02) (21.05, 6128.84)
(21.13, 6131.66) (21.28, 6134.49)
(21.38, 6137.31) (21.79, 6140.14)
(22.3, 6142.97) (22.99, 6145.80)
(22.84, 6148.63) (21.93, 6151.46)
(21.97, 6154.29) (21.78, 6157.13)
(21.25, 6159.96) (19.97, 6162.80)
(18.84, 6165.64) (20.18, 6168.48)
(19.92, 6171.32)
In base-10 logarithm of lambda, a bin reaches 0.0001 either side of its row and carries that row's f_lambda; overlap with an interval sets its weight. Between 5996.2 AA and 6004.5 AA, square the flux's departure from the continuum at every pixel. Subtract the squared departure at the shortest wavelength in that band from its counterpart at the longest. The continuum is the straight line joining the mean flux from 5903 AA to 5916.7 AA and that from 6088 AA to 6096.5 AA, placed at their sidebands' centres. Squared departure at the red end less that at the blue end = 5.4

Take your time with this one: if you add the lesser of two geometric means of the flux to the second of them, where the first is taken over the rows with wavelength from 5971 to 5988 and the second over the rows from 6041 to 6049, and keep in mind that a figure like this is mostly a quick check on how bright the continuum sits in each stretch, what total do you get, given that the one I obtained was 37.7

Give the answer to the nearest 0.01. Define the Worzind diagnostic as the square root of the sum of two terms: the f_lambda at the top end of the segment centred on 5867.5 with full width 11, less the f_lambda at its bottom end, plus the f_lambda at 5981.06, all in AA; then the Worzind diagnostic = 4.20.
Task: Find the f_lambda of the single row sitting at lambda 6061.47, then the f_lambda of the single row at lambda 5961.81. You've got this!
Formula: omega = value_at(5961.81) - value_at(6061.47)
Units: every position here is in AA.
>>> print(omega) 2.3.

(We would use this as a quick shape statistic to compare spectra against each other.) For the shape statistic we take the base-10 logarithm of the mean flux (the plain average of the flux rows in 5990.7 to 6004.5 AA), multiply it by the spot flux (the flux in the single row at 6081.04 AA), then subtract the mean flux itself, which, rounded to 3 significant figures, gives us 4.57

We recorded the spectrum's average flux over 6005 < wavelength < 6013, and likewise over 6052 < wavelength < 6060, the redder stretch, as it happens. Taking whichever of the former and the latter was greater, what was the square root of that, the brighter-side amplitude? 4.47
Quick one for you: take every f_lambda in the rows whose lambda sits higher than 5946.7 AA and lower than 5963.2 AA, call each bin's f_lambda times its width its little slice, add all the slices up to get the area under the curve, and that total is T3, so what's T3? 336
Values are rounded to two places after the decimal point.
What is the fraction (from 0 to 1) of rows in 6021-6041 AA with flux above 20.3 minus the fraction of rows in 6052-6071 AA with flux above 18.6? -1.00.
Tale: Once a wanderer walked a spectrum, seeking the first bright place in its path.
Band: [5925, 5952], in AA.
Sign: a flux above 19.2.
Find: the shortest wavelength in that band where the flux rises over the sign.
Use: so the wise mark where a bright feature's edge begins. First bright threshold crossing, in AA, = 5926.23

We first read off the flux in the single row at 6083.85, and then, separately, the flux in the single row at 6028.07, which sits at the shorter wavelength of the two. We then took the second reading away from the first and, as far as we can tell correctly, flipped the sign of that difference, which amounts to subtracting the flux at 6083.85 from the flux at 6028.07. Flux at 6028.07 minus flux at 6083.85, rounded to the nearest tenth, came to 0.4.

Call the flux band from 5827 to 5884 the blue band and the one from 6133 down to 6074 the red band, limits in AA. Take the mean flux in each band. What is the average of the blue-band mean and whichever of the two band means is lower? 19.3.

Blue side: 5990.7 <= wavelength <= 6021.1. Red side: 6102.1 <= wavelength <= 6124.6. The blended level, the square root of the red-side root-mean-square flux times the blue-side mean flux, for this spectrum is 19.3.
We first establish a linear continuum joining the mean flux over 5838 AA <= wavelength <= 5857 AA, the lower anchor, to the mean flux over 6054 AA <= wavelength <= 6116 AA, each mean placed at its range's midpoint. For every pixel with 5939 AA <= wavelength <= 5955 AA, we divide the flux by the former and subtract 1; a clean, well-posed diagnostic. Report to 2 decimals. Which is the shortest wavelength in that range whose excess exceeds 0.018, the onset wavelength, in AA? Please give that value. 5953.58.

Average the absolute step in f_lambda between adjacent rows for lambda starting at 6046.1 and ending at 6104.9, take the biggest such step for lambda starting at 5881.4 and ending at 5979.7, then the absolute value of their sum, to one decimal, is 3.1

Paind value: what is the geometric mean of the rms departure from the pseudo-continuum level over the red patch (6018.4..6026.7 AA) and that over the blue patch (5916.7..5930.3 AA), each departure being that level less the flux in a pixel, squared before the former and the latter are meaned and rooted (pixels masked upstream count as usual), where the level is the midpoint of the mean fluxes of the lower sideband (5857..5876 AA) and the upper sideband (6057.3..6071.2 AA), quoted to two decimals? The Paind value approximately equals 0.91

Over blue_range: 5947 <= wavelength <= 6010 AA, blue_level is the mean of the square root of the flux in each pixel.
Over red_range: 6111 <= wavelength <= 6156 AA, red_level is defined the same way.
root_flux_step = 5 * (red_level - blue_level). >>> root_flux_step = 0.5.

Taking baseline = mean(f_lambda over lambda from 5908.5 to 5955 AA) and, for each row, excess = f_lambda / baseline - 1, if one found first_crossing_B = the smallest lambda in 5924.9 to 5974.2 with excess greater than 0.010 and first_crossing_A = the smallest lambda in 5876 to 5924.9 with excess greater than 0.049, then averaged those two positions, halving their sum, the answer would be 5916.7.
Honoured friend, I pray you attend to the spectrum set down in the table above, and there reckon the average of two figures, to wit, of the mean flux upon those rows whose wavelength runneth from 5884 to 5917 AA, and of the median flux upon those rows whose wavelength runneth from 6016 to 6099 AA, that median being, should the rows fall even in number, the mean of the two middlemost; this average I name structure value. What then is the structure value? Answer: 19.0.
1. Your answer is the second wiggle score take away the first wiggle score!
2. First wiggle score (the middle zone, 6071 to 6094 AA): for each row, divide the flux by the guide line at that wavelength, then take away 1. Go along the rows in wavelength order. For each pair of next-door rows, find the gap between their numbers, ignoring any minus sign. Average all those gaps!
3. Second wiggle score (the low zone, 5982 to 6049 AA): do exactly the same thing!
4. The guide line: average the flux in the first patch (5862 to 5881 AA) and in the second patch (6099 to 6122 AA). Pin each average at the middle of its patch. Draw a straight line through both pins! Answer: 0.012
